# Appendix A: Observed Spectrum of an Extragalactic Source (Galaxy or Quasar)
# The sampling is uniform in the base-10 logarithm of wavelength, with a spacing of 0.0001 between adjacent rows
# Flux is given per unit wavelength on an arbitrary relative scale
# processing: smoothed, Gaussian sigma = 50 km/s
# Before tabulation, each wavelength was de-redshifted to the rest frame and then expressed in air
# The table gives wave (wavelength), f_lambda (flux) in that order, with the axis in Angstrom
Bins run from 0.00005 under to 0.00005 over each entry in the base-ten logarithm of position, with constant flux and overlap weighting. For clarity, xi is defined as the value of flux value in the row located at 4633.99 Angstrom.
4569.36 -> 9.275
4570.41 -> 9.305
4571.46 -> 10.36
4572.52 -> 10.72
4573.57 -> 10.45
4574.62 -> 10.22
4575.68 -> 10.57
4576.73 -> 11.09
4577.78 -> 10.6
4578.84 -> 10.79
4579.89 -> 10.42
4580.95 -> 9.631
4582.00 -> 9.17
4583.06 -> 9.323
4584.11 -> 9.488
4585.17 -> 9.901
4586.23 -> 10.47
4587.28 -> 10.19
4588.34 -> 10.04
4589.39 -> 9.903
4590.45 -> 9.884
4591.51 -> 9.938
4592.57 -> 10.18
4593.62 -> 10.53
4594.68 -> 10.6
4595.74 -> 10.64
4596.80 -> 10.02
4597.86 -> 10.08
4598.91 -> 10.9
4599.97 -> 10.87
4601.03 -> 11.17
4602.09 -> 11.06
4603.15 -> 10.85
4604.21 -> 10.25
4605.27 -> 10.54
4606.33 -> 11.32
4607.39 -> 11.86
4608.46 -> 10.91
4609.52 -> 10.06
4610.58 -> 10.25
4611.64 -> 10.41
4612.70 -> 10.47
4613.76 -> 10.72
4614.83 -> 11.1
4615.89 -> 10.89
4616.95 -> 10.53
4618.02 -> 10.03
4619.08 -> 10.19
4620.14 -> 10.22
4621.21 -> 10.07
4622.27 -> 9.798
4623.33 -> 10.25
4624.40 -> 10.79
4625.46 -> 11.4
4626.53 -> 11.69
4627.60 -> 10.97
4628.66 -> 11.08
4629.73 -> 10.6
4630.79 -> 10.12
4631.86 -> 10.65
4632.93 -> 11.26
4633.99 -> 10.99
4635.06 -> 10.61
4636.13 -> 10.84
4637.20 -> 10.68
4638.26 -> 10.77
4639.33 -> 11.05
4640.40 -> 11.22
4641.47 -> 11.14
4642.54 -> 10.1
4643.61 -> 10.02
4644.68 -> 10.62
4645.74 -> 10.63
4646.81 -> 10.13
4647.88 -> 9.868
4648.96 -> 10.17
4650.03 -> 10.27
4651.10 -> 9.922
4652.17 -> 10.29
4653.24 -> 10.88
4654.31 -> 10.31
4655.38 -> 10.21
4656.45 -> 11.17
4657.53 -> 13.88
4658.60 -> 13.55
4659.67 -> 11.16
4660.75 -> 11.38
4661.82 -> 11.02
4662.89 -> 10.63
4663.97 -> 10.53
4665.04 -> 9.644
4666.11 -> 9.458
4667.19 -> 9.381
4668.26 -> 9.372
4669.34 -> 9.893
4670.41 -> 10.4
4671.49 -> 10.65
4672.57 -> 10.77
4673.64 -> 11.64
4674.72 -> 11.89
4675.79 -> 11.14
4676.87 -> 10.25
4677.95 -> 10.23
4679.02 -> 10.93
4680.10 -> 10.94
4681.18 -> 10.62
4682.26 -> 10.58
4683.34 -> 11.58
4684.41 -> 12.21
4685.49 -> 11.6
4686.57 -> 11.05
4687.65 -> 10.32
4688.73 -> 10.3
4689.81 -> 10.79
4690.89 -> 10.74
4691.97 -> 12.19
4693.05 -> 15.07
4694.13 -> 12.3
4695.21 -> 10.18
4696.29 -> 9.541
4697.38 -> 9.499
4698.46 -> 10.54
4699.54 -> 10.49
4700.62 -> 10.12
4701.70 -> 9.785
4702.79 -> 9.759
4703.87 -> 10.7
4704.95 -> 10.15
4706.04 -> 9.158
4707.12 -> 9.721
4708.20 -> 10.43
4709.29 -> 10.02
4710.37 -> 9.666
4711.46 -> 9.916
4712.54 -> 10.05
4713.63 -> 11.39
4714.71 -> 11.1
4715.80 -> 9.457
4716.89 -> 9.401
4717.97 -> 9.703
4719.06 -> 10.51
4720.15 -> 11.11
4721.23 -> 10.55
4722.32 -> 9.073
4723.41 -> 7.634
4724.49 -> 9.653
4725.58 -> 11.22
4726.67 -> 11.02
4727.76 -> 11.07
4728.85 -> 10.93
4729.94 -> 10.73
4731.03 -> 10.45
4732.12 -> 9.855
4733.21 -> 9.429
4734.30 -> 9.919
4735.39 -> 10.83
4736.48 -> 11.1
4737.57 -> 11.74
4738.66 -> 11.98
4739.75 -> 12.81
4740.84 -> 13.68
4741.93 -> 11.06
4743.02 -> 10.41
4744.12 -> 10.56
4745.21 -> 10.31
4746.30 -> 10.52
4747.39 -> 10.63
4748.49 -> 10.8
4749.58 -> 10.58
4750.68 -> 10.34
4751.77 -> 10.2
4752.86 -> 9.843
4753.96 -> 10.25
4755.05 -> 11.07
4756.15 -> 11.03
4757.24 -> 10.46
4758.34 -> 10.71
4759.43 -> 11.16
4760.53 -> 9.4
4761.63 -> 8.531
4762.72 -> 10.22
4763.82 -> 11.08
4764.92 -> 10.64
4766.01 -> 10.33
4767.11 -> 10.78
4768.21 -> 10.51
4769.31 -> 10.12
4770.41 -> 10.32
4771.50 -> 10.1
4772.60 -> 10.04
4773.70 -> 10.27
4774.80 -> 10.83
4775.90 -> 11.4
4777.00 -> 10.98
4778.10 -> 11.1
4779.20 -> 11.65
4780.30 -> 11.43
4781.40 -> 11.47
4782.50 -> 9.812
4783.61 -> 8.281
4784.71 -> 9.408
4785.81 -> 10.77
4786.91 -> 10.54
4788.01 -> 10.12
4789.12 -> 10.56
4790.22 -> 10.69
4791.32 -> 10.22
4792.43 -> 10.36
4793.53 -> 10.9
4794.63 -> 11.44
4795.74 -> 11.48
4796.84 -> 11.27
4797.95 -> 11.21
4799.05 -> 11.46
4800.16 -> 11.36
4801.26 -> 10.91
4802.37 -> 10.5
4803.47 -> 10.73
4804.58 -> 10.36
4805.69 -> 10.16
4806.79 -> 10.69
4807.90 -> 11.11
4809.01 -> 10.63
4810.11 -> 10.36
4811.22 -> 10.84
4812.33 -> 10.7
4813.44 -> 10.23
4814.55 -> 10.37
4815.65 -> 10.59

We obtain 10.99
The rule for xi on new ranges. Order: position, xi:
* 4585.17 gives 9.901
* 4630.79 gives 10.12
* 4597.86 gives 10.08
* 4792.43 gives 10.36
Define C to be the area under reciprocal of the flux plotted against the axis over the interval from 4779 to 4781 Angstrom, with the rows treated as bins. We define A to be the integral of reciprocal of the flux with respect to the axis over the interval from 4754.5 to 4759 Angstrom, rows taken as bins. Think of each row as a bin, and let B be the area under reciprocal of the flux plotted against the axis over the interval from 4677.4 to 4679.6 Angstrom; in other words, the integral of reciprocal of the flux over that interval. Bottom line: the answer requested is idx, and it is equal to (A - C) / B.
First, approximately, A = 0.42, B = 0.2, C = 0.17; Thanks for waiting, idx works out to 1.2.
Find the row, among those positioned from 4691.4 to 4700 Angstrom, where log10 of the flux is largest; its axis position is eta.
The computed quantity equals 4693.05 Angstrom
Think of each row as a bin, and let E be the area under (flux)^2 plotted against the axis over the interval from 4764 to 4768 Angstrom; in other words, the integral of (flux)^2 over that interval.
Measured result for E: 452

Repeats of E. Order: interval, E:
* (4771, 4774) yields 307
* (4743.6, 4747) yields 374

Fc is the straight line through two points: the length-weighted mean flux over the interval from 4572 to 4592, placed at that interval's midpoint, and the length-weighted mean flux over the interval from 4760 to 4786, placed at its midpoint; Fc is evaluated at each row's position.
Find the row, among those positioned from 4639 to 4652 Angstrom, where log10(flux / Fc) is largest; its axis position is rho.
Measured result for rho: 4640.40 Angstrom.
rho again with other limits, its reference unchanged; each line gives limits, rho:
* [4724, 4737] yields 4725.58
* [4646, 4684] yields 4657.53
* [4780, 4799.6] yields 4781.40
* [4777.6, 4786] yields 4779.20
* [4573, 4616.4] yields 4607.39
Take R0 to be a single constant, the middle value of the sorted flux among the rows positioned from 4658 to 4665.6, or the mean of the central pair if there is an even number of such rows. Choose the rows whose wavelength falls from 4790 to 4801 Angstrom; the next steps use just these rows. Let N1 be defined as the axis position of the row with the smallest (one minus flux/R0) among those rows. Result 4795.74 Angstrom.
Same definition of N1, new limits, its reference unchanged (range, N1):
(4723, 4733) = 4725.58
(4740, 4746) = 4740.84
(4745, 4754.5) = 4748.49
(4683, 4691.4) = 4684.41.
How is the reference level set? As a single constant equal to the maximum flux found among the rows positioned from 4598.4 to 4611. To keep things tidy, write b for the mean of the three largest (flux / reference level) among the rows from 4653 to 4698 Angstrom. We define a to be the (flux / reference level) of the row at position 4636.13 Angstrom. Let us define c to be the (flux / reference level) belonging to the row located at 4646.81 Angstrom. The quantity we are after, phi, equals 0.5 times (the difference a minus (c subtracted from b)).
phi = 0.287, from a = 0.91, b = 1.194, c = 0.85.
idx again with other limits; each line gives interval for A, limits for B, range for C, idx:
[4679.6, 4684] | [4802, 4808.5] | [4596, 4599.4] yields 0.1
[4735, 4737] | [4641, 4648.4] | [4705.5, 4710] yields -0.4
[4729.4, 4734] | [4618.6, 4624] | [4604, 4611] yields -0.4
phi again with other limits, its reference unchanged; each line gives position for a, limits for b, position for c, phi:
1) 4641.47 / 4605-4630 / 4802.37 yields 0.421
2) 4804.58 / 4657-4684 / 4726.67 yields 0.349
